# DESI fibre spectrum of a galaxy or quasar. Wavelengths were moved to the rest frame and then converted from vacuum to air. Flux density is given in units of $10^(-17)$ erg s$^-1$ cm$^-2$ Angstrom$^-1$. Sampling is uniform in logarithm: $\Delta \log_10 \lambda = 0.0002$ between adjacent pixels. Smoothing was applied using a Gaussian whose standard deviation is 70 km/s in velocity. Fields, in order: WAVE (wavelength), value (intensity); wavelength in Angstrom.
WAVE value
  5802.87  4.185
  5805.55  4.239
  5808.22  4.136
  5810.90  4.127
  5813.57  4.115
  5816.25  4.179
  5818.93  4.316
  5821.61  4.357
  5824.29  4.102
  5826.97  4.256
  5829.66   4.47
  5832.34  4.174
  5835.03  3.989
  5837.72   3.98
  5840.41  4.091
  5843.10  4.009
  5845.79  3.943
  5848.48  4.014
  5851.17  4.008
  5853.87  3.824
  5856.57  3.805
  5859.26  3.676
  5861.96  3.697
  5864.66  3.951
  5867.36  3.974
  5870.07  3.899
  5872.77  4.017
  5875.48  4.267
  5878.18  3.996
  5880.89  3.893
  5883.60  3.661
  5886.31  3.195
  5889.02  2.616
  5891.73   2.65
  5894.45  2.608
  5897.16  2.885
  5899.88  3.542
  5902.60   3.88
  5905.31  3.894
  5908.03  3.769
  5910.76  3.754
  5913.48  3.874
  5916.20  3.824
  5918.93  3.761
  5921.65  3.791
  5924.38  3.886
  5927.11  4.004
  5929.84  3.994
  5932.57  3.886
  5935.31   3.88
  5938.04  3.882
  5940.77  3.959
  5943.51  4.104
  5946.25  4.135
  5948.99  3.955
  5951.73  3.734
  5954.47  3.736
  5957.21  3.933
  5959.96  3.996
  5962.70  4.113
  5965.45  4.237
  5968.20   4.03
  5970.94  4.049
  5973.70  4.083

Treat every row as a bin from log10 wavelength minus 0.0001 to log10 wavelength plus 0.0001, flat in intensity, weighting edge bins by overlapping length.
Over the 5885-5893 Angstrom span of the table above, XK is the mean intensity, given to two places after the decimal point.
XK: 2.82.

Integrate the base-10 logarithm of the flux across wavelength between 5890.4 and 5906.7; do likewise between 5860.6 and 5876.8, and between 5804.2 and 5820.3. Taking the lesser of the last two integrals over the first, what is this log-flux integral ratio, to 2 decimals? 1.18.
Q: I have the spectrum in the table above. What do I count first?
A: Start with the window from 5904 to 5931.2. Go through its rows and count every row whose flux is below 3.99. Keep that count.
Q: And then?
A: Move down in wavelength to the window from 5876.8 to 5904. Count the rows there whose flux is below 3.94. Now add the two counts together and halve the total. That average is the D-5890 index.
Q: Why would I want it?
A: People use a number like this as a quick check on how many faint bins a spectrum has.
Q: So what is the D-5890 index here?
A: 8.5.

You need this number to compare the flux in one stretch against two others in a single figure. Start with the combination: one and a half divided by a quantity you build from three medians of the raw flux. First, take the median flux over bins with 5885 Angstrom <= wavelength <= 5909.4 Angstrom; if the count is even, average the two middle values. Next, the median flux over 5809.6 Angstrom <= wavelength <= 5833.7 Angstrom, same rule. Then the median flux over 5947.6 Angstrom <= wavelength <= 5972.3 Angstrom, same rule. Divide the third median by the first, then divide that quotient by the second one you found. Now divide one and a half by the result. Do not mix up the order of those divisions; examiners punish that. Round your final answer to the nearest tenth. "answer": 5.0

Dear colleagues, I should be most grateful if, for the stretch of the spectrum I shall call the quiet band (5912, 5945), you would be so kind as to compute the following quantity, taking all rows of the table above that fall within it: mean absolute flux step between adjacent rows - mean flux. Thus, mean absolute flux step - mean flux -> -3.84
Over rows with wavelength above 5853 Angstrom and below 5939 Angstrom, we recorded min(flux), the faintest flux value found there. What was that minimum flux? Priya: 2.608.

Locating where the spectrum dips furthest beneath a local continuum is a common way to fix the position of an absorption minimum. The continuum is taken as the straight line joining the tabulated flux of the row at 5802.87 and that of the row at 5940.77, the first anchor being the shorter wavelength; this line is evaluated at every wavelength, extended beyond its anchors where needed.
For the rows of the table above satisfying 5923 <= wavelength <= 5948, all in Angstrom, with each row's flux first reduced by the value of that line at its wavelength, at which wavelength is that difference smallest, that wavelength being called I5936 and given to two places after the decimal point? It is 5924.38 Angstrom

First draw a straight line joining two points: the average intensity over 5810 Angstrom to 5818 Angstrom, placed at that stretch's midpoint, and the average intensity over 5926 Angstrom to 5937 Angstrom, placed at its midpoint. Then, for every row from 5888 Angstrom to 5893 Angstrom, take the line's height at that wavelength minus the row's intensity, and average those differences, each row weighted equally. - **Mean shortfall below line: 1.4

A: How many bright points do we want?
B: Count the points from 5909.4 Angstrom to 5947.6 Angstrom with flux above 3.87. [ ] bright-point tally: 10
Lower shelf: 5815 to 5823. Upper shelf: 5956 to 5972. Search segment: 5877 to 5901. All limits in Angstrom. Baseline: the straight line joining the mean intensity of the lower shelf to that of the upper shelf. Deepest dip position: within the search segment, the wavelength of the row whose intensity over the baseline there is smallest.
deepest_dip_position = 5894.45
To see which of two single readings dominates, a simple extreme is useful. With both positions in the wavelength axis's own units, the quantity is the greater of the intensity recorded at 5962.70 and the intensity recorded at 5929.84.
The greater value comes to 4.11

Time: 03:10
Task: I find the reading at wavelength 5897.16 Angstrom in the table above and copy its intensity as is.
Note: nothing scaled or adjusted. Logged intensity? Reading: 2.885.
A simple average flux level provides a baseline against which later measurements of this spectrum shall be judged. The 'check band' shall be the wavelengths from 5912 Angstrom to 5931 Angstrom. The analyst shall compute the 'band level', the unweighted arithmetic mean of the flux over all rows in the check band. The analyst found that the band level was 3.9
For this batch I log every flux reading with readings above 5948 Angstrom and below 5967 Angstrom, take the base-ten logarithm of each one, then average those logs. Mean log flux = 0.597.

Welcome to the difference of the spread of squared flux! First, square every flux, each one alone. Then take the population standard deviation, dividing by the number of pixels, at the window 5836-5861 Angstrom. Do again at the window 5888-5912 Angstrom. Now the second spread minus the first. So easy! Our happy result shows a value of 2.6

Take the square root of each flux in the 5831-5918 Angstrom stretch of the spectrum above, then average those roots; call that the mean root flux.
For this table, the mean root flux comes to 1.93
